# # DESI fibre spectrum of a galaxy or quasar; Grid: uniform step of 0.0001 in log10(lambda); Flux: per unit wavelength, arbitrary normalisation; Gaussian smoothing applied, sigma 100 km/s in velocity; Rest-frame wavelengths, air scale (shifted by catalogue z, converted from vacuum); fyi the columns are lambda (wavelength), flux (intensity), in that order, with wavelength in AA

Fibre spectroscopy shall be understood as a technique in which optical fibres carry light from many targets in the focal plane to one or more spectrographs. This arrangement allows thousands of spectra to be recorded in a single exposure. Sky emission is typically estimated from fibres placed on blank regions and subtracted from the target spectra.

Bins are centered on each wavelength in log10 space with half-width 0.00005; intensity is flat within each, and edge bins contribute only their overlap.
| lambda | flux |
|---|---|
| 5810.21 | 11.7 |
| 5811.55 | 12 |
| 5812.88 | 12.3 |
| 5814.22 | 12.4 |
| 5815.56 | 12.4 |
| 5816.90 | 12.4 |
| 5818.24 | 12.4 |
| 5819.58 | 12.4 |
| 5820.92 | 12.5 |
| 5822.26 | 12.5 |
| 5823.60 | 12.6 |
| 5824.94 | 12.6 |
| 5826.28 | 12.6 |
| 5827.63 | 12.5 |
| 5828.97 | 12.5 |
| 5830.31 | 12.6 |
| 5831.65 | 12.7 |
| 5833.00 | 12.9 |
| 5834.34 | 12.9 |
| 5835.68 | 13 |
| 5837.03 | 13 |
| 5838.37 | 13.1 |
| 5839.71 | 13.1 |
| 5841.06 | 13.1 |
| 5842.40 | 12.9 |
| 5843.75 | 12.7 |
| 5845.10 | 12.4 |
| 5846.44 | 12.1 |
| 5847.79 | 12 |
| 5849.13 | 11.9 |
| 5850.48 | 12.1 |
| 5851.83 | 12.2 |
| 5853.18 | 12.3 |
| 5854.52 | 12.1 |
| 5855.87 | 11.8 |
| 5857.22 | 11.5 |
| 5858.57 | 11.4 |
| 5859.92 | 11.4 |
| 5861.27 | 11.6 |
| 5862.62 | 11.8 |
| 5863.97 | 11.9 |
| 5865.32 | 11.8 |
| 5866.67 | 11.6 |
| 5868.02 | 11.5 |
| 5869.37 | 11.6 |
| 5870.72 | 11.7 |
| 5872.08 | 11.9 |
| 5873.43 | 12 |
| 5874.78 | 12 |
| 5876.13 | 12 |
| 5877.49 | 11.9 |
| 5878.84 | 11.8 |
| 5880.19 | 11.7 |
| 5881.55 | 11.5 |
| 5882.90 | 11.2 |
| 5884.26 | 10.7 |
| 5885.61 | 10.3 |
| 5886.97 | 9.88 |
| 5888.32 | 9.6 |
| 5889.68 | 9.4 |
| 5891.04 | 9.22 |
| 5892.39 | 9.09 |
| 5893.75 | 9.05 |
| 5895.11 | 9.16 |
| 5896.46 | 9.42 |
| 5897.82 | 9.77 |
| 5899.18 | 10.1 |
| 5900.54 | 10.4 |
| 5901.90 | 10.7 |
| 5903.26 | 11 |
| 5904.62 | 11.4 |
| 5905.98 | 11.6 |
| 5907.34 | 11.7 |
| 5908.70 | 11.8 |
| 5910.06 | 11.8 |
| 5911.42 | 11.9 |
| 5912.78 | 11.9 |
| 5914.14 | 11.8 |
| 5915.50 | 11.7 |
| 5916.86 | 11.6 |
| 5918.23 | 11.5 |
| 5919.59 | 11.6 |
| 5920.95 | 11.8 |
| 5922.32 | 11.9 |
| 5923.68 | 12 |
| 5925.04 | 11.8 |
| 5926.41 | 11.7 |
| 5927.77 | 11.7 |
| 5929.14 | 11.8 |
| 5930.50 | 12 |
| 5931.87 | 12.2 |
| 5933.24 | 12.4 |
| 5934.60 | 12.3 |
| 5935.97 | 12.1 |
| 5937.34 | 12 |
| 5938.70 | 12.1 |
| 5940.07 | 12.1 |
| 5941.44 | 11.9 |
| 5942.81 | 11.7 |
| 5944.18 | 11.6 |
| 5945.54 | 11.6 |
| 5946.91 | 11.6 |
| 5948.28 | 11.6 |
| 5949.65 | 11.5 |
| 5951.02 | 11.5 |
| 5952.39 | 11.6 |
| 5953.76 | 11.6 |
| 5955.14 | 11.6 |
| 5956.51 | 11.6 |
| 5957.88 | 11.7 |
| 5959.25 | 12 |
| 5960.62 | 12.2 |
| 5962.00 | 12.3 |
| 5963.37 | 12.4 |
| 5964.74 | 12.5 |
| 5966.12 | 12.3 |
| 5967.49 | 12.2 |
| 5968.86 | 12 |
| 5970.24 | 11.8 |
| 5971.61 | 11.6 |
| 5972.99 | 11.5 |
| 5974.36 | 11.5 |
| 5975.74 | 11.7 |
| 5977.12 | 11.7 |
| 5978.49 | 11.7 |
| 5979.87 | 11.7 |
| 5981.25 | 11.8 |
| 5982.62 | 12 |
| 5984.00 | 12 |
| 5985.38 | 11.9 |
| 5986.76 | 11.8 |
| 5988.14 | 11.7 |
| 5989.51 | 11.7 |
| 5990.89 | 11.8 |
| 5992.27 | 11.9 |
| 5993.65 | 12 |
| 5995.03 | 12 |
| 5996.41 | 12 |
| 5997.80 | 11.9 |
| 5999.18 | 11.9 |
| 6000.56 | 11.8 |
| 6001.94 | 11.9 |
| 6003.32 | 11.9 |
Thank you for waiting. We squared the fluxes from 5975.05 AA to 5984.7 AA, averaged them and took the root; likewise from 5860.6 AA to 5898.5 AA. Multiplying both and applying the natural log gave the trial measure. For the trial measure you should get 4.86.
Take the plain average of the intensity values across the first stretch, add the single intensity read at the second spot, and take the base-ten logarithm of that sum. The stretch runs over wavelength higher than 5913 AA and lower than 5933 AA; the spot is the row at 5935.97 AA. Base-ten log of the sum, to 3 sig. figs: 1.38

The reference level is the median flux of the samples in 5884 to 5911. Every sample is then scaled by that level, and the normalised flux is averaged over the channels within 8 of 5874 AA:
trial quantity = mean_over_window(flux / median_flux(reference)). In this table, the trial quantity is 1.154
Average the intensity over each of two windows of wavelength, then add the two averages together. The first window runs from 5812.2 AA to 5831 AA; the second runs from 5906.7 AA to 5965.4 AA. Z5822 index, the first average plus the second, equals 24.3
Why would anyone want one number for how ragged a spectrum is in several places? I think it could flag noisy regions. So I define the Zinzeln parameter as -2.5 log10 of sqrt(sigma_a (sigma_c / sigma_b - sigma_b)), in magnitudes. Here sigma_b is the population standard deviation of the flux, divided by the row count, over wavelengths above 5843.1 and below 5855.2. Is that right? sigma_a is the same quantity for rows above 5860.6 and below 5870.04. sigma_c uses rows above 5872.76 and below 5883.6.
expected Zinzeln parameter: 1.11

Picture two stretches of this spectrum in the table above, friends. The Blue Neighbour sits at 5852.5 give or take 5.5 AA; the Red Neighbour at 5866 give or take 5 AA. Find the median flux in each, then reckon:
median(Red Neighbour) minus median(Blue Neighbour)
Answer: -0.40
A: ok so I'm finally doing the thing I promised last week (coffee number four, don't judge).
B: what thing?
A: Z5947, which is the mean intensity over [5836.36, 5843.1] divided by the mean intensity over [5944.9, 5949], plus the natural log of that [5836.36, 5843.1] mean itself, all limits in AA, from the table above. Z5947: 3.69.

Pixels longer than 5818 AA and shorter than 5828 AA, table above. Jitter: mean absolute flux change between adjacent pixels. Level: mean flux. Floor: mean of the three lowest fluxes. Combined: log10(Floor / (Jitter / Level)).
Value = 3.6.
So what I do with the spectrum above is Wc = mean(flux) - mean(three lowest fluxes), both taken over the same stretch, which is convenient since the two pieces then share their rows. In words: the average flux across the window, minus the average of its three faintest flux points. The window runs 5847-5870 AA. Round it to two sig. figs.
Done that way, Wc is 0.36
